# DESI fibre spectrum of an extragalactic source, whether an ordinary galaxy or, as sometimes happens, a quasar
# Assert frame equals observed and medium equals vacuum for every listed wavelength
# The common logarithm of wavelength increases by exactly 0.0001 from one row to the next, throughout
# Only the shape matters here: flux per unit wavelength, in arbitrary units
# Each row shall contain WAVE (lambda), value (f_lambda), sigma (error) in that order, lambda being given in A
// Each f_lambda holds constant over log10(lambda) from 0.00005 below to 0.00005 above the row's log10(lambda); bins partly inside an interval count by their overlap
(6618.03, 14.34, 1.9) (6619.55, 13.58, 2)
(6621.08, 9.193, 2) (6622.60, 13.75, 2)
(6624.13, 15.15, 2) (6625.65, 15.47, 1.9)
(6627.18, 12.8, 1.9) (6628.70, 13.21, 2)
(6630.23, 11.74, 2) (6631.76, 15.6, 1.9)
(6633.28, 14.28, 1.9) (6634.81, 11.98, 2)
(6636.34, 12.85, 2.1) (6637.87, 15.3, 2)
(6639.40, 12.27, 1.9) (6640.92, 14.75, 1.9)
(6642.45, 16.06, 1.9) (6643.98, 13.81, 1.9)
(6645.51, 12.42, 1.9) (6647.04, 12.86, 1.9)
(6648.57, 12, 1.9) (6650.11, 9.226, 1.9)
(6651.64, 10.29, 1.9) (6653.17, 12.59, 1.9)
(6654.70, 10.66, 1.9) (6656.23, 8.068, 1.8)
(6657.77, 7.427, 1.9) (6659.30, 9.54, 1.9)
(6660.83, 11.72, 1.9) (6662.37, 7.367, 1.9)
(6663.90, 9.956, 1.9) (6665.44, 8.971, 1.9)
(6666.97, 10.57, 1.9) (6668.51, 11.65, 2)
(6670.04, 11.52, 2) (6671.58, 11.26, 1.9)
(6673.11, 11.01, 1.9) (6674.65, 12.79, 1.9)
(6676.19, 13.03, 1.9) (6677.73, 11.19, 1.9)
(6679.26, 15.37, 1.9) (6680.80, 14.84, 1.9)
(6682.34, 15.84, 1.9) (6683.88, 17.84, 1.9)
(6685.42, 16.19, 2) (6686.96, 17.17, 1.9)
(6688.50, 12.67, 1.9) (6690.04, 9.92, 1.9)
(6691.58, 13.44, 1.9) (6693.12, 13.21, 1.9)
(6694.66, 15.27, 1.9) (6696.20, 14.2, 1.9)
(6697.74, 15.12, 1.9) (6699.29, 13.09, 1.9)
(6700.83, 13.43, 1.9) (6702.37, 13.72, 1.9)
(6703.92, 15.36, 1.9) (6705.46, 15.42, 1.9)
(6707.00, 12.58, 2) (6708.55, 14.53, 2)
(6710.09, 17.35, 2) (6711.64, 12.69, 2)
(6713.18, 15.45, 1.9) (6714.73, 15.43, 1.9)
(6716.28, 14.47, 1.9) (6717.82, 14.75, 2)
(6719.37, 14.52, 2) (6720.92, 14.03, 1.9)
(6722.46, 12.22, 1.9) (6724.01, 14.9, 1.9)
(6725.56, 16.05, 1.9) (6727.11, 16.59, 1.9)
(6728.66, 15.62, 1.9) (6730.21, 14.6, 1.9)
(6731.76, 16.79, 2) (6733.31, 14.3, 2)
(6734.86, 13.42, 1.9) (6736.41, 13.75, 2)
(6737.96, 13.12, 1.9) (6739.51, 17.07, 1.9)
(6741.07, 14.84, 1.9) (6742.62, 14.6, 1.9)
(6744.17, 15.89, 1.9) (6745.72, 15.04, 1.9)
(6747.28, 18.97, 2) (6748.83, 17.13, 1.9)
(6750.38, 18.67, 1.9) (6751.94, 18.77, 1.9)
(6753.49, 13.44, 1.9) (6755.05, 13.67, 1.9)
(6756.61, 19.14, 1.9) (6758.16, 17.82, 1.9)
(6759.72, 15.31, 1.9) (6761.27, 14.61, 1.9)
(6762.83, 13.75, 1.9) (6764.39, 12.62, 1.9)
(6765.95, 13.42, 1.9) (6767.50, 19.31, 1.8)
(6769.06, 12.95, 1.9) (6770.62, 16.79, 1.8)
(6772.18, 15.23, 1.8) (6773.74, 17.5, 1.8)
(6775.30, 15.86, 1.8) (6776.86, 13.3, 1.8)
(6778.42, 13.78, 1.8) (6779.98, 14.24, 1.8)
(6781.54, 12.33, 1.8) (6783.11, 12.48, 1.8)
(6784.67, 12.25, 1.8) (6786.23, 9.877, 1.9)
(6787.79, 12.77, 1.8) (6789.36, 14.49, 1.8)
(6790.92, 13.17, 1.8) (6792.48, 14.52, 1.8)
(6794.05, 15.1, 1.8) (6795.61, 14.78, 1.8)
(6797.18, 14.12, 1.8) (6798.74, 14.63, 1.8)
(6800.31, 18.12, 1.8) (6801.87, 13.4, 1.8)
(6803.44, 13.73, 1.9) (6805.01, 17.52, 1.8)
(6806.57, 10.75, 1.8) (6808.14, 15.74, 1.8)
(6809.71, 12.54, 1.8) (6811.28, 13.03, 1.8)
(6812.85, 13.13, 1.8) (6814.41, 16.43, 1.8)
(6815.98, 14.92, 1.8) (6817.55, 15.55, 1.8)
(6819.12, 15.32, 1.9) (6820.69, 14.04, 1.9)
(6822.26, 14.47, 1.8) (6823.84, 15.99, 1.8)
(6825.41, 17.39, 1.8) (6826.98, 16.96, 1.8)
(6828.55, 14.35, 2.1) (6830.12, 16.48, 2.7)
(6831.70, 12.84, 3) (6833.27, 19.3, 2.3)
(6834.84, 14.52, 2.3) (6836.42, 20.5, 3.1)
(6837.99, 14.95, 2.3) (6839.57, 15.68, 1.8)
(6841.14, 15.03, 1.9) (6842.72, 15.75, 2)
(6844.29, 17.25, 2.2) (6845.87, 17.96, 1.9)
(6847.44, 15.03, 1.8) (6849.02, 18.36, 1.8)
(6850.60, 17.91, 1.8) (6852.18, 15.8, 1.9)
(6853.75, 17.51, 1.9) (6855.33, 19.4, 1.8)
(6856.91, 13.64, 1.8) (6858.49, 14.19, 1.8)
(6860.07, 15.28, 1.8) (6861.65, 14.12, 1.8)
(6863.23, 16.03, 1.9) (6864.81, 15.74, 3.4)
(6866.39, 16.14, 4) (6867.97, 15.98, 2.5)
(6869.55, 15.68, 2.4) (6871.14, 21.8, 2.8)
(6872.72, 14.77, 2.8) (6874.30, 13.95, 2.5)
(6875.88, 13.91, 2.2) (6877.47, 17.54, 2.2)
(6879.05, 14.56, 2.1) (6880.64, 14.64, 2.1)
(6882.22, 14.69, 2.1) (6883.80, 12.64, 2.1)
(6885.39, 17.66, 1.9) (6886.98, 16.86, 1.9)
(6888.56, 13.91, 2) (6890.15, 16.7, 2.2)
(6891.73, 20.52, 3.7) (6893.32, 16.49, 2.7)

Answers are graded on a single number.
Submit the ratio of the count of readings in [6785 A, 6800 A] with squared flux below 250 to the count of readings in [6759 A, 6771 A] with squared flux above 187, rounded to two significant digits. 1.8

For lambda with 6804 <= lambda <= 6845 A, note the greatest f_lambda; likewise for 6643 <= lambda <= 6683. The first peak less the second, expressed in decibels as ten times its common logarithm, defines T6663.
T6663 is 6.7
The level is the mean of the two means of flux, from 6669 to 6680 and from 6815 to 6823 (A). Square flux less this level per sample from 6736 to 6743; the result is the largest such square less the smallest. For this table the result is 12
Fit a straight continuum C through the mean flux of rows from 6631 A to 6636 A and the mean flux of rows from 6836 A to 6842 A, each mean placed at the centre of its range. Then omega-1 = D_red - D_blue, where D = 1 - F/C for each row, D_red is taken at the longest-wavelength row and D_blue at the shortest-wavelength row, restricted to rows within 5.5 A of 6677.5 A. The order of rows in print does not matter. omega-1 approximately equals -0.33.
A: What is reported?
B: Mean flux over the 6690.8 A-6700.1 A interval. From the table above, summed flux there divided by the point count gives 14.1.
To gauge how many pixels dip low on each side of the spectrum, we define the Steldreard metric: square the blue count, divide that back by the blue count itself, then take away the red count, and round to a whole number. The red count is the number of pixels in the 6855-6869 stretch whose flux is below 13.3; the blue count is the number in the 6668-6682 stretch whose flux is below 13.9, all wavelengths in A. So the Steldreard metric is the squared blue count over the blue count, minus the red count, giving 7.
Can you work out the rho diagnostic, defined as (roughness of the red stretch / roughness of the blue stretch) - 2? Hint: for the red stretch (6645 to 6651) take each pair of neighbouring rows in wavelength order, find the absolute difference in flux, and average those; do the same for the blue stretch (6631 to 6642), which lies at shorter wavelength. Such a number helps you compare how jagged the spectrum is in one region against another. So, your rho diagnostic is -1.3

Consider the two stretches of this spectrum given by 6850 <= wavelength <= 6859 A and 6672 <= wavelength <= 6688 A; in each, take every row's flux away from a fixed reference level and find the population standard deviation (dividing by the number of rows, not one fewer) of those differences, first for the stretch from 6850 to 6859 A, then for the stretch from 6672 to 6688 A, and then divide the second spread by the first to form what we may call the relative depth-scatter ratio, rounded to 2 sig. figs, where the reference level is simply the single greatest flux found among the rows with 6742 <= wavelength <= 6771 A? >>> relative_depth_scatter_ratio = 1.1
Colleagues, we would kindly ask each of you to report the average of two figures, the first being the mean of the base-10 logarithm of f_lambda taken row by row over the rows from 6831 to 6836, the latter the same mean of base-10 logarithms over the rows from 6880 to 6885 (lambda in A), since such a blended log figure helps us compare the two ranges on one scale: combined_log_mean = 1.17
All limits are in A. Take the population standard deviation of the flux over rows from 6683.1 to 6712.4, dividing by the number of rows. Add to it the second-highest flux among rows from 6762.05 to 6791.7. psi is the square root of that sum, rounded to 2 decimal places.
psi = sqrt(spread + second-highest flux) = 4.41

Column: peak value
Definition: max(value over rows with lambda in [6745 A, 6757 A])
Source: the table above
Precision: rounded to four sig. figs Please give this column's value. 19.14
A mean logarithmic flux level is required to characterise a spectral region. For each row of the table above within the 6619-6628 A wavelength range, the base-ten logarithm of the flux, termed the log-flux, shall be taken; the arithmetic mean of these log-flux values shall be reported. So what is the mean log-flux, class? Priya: 1.119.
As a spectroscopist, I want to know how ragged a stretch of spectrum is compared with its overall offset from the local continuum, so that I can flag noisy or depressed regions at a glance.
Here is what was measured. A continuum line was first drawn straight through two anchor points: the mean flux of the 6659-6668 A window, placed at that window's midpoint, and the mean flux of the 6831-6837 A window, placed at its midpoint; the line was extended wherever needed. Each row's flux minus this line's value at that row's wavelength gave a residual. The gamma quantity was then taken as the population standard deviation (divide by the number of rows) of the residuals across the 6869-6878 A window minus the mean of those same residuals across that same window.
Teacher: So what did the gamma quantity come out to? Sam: 4.9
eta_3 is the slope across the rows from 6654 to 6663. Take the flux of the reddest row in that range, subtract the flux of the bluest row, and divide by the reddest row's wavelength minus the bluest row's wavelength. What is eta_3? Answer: -0.43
